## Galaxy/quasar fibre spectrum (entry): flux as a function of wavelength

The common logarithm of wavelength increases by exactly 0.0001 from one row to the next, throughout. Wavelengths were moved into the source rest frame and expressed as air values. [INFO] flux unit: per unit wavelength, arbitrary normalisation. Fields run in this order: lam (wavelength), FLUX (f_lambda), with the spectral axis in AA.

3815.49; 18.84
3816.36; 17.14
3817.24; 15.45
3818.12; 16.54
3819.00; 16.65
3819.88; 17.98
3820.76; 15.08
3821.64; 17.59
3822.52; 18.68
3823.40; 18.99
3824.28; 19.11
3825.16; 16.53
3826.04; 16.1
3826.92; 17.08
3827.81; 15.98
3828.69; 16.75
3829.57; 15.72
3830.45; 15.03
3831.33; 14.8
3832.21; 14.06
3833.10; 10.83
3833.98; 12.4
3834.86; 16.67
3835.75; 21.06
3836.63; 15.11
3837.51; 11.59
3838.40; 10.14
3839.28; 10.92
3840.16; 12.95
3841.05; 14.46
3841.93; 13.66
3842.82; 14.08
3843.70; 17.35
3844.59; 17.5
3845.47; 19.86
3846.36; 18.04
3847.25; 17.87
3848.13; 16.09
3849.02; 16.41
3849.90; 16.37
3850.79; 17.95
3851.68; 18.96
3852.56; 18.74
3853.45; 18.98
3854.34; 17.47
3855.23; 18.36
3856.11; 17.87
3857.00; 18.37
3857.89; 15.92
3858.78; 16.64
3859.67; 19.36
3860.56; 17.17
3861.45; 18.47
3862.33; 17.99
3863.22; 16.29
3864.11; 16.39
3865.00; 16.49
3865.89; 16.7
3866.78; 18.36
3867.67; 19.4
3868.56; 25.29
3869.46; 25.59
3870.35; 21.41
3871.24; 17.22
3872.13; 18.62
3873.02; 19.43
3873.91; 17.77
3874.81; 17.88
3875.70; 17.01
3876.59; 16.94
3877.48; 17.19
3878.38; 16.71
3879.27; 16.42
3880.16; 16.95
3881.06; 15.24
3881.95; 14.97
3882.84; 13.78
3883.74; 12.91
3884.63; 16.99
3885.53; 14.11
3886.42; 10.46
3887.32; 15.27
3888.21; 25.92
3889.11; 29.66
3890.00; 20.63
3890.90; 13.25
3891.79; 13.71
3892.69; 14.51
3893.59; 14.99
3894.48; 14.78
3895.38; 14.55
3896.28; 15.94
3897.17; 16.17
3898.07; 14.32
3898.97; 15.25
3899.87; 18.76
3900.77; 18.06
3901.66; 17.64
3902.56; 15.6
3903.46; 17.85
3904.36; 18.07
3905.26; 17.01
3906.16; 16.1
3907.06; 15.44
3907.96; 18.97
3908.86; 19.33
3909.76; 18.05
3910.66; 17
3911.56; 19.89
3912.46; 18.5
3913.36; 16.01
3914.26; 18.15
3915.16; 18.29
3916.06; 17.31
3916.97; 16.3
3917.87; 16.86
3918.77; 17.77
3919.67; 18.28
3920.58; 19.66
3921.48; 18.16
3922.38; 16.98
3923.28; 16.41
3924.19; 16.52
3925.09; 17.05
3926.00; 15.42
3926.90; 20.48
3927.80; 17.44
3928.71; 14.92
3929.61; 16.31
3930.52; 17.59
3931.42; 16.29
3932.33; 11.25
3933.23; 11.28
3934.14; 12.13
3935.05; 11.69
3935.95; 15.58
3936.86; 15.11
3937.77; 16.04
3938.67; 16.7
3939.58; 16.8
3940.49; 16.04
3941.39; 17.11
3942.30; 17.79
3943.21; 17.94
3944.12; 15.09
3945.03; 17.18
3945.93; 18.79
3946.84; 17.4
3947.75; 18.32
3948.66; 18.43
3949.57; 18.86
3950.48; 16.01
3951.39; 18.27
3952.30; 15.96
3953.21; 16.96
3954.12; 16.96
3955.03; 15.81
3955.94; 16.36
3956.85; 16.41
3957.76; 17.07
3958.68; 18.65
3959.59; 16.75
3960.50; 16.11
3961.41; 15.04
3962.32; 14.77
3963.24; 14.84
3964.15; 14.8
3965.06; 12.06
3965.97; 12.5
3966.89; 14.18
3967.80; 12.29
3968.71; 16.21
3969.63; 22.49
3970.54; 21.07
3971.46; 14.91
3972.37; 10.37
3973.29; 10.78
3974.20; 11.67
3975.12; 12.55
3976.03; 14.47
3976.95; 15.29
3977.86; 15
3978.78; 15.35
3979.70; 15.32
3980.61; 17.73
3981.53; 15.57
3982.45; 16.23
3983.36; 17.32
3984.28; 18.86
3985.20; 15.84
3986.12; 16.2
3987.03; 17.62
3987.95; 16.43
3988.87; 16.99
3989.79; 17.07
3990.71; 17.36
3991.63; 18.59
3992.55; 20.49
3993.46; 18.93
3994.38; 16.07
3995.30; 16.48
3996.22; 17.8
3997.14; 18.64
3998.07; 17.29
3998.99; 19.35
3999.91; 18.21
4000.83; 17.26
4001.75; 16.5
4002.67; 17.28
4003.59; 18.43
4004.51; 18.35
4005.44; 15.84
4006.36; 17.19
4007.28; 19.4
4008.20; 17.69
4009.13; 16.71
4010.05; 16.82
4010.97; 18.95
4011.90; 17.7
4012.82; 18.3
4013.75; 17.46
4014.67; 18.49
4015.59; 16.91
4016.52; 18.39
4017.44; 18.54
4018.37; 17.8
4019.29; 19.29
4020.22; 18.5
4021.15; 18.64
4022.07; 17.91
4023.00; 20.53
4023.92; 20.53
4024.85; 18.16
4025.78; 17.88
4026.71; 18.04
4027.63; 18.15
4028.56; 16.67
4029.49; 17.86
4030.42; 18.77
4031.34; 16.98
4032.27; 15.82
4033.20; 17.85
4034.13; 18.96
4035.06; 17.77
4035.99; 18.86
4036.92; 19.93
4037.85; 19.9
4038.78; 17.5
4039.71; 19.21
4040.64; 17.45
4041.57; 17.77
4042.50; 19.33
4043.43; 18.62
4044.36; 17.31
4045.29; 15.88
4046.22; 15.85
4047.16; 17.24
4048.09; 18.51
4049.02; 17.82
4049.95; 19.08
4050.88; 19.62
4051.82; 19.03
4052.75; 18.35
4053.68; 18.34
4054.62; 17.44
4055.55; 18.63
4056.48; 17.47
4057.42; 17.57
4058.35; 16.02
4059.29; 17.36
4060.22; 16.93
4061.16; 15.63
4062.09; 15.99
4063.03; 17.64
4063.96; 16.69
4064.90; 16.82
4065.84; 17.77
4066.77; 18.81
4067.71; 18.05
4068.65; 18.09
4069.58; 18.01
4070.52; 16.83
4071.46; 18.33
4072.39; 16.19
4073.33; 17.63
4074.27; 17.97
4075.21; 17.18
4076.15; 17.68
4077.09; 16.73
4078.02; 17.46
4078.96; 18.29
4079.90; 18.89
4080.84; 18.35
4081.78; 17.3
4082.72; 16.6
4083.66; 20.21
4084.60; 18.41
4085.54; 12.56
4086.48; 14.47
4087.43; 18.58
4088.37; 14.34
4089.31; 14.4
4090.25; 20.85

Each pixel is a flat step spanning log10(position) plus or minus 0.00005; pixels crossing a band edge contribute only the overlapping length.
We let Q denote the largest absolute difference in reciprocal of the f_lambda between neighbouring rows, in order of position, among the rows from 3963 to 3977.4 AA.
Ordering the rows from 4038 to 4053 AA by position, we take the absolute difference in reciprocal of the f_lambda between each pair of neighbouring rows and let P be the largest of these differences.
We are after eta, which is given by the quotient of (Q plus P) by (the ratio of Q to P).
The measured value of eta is 0.0062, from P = 0.005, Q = 0.0294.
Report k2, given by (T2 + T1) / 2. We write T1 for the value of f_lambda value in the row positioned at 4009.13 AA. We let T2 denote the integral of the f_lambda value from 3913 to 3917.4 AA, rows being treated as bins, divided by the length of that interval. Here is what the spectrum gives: 17.0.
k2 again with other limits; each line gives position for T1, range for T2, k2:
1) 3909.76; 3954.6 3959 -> 17.4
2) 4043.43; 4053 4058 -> 18.2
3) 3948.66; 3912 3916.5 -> 18.1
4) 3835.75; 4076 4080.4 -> 19.5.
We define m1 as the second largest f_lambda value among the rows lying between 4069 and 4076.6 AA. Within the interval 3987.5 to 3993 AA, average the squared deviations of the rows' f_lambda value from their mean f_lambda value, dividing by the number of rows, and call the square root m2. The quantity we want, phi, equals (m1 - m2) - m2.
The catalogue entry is 15.3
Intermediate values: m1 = 18.01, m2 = 1.36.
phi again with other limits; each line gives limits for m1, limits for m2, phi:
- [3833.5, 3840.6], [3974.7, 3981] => 13.8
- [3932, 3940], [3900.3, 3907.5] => 14.6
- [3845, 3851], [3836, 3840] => 14.2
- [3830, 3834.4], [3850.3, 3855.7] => 13.7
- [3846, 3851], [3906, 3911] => 15.1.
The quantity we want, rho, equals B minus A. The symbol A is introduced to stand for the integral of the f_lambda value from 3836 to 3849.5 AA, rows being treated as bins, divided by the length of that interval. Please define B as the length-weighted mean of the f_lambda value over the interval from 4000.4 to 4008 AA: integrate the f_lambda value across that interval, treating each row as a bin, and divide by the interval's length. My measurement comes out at 2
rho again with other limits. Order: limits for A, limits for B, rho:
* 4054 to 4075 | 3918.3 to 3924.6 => 0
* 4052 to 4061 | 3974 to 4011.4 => -1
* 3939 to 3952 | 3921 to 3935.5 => -2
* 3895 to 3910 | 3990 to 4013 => 1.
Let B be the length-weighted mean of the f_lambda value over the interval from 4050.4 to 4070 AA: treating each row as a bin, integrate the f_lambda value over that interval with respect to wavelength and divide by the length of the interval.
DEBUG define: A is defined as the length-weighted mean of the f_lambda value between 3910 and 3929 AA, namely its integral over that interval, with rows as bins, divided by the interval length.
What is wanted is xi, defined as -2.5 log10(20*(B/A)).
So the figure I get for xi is -3.26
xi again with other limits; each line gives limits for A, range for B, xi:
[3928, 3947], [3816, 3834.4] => -3.28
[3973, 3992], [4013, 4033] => -3.40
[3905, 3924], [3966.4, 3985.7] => -3.11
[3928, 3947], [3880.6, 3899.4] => -3.28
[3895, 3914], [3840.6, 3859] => -3.26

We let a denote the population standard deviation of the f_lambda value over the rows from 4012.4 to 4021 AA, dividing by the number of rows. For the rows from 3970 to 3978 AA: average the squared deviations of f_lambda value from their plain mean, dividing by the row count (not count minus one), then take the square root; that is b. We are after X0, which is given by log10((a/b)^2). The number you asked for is -1.3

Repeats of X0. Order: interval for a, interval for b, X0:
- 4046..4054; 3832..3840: -1.0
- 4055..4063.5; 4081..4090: -0.8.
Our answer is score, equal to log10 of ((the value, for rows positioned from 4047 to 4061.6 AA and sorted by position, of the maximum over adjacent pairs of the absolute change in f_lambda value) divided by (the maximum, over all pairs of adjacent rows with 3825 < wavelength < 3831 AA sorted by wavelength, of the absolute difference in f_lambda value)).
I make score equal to 0.1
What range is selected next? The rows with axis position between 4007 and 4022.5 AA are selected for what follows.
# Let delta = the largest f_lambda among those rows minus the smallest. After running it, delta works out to 2.7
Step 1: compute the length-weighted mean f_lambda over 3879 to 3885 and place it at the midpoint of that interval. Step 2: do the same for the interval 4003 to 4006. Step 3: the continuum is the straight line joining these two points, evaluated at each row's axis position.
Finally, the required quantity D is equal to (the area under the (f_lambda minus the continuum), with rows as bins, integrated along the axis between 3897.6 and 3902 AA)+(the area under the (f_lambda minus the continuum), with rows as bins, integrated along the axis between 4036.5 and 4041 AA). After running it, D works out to 8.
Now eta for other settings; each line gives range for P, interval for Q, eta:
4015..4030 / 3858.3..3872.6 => 0.0114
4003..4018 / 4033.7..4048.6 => 0.0195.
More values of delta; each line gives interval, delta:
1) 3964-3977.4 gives 12.1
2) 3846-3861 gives 3.4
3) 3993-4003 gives 3.3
